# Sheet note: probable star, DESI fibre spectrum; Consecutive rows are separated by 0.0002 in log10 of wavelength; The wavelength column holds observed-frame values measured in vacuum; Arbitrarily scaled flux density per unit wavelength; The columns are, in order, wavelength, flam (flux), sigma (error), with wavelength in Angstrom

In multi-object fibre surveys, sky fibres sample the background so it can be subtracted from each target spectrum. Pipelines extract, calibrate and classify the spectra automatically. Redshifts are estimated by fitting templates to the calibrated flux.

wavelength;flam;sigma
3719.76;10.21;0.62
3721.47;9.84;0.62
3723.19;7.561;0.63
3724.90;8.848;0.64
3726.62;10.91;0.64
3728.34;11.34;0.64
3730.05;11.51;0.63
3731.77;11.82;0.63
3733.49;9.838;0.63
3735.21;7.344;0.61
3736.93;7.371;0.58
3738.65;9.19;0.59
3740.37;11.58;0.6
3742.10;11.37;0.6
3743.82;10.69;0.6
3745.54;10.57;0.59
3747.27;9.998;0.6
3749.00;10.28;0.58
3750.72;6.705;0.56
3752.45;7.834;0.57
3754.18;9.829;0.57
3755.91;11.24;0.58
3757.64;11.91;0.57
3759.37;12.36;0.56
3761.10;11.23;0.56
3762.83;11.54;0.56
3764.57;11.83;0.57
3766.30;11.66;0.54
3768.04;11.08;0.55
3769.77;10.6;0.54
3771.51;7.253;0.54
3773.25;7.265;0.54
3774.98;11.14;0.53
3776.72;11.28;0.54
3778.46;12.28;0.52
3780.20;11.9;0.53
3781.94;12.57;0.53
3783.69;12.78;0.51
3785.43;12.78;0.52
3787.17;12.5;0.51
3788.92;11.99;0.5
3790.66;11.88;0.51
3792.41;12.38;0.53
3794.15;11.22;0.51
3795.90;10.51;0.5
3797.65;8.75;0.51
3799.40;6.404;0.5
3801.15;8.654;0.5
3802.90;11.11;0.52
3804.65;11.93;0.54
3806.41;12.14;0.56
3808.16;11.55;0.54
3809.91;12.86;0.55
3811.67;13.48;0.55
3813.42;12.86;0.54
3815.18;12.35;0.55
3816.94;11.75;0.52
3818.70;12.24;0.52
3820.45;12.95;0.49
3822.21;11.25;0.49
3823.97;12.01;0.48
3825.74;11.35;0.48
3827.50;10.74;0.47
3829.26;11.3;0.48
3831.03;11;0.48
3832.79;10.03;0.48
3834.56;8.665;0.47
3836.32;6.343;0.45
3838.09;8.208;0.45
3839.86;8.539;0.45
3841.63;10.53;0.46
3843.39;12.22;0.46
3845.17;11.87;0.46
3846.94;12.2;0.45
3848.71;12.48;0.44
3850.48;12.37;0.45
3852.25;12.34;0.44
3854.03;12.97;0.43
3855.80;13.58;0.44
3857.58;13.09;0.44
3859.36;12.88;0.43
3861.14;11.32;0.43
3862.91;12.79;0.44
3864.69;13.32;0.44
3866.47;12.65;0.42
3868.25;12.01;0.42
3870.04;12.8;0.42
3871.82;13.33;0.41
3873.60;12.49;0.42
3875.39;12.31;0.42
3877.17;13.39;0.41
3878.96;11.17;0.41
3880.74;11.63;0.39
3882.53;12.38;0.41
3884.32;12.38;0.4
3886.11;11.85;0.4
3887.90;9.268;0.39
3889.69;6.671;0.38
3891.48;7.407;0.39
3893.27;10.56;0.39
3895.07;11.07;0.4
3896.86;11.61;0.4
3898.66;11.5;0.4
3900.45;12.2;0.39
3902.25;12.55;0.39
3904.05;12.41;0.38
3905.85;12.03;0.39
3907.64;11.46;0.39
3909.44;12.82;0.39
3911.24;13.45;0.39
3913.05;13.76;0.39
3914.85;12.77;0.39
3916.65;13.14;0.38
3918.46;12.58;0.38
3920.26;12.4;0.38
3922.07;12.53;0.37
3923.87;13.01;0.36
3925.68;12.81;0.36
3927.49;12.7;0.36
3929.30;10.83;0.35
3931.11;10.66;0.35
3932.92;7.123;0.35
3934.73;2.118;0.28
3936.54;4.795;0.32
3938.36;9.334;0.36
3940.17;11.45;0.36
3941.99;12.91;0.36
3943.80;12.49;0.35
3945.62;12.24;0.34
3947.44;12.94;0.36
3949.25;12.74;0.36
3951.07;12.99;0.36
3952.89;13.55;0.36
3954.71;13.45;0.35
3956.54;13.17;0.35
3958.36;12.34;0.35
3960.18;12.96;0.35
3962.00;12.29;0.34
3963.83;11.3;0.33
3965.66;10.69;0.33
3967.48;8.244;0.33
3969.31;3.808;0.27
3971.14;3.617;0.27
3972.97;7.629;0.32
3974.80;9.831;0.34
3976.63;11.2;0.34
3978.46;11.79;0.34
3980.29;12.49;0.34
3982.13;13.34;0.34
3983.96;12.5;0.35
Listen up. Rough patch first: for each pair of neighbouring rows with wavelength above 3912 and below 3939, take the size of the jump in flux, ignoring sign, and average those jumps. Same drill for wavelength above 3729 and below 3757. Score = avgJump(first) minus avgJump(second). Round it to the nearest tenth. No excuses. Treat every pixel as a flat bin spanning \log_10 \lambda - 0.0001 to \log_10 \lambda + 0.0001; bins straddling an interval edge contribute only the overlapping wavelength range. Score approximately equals 0.2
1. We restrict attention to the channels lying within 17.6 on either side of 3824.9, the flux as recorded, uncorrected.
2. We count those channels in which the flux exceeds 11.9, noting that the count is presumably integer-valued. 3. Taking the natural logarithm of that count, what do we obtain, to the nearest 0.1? 1.9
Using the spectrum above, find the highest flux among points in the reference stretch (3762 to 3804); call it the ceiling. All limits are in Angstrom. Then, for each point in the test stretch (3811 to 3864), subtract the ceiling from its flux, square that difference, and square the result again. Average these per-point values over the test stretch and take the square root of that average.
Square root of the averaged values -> 10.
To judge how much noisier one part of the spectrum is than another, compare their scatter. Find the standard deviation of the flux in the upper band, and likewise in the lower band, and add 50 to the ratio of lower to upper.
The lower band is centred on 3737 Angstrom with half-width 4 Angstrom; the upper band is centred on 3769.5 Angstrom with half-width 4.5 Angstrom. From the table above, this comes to 50.8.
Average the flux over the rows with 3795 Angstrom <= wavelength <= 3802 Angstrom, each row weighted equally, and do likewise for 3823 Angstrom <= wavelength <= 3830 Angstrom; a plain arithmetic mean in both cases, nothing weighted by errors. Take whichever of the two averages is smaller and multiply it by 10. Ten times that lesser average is 86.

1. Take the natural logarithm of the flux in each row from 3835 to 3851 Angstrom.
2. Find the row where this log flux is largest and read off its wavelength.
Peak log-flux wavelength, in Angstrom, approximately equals 3848.71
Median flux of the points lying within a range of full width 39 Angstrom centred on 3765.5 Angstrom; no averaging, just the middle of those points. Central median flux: 11.2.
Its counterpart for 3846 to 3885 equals 12.5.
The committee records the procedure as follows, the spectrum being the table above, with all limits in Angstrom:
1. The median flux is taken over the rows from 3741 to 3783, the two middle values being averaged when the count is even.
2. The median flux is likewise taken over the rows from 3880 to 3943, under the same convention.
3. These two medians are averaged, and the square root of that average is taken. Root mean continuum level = 3.41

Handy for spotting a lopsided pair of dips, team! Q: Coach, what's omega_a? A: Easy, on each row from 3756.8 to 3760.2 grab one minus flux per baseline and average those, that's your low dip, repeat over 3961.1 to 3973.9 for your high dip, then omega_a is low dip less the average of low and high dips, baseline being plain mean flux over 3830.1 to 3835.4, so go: -0.20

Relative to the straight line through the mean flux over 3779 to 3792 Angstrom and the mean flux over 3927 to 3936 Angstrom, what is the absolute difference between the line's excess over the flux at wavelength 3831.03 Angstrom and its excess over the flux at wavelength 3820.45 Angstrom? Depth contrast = 1.7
